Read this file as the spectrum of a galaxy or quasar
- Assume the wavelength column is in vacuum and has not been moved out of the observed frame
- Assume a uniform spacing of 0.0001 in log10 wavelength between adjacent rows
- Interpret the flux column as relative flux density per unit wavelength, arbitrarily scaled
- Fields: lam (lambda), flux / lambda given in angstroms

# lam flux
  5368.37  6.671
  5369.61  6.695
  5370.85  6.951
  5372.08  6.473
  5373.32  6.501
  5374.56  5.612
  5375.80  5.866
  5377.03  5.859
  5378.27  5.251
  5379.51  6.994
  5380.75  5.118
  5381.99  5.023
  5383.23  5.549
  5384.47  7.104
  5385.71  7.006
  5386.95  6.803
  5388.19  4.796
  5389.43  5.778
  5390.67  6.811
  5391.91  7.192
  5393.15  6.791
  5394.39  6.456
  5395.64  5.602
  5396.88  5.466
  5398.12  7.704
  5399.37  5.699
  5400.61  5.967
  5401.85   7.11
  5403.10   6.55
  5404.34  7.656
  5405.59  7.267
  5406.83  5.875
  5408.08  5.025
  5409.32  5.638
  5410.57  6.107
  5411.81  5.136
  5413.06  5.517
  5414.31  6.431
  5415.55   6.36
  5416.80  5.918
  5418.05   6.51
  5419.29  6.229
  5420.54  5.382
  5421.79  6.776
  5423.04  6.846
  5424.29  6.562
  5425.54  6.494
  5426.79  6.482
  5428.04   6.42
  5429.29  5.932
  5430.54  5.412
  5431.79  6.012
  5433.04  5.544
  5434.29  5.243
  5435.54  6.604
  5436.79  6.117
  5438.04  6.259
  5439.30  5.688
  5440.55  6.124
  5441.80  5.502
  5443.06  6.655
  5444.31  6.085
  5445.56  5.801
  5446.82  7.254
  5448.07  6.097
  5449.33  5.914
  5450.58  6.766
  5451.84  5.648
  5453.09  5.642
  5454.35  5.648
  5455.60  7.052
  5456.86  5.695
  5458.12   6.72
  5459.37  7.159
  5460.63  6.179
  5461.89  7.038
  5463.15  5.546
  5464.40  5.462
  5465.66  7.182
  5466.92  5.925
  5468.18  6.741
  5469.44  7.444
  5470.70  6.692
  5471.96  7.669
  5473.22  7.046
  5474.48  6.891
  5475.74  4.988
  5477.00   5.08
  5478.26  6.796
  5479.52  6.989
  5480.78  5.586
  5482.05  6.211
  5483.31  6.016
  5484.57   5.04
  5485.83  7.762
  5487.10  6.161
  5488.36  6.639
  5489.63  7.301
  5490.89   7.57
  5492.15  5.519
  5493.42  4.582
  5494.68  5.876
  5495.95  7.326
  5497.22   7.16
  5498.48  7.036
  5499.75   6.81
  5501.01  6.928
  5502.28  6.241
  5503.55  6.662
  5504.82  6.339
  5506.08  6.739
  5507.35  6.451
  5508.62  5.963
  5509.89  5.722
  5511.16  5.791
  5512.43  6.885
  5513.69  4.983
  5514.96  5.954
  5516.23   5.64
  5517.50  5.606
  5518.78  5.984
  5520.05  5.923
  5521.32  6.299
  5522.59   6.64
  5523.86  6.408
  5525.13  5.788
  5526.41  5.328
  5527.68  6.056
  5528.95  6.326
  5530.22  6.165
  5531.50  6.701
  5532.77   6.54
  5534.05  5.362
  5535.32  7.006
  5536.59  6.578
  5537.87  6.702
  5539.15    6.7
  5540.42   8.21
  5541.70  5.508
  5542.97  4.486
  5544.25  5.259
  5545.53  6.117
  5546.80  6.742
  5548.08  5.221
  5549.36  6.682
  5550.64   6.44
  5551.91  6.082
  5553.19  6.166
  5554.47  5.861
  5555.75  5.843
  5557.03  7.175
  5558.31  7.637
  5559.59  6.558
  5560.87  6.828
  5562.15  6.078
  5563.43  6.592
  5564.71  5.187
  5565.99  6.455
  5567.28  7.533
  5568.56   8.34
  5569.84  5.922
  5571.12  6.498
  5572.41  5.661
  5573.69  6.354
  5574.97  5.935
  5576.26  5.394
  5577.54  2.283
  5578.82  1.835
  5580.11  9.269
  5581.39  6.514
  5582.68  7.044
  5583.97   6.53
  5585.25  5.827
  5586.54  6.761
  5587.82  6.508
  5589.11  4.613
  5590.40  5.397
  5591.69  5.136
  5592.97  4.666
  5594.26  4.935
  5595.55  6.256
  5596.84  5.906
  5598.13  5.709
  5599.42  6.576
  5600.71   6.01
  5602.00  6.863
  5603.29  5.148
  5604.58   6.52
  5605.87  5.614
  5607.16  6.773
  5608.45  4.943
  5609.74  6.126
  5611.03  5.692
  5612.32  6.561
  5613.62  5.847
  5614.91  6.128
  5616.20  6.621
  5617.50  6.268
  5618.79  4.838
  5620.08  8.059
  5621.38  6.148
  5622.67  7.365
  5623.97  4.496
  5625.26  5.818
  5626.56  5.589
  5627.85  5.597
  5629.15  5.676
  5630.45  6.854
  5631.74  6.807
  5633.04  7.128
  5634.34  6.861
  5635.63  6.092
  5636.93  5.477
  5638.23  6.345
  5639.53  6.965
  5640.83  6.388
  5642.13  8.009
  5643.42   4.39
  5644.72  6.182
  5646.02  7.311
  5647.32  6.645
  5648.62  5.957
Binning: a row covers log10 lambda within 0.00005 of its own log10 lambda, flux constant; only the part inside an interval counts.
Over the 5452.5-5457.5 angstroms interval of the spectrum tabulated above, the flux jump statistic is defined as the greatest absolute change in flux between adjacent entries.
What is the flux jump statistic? 1.4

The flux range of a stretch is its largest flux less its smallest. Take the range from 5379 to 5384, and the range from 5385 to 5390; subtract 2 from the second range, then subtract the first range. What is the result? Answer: -1.8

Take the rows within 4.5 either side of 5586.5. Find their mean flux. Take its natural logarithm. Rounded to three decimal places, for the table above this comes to 1.808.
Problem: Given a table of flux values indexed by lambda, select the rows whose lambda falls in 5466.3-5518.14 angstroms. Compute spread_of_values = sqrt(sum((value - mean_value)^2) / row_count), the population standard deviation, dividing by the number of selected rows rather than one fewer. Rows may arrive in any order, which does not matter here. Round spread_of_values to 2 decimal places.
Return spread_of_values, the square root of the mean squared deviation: 0.80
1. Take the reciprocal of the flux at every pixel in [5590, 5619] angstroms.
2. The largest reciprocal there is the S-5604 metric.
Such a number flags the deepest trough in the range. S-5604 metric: 0.214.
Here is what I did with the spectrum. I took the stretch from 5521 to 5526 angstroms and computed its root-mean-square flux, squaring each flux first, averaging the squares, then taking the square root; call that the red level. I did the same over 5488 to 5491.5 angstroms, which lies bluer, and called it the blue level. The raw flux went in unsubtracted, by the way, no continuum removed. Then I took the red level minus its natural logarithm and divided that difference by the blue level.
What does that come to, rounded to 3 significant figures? 0.620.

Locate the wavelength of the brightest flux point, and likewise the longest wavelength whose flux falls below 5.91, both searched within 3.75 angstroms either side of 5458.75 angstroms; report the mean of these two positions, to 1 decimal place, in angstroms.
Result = 5458.1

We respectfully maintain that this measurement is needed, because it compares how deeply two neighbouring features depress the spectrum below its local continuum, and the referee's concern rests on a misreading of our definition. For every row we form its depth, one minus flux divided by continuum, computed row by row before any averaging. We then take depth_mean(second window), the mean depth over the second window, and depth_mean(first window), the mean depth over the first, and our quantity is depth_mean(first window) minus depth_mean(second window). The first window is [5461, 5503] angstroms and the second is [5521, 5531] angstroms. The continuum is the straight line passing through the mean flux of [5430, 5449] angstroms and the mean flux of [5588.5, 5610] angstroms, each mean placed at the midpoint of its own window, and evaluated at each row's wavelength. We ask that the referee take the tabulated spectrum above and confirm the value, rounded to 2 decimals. -0.04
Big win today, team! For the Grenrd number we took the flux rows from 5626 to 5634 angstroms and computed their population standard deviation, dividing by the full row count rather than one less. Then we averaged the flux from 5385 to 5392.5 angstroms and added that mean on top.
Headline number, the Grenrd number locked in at 7.1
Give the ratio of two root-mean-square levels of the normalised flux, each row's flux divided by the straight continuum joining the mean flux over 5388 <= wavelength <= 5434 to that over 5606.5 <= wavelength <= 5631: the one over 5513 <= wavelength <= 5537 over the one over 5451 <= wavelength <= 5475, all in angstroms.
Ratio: 0.938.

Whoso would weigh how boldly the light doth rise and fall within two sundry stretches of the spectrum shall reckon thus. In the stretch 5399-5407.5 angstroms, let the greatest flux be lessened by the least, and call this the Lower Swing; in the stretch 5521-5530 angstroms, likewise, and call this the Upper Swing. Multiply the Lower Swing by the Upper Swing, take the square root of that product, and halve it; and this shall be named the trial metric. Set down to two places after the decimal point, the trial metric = 0.80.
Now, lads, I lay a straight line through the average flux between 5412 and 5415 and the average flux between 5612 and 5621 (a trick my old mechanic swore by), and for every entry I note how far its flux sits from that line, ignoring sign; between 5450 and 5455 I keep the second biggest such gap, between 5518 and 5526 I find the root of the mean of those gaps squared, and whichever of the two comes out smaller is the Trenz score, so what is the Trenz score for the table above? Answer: 0.3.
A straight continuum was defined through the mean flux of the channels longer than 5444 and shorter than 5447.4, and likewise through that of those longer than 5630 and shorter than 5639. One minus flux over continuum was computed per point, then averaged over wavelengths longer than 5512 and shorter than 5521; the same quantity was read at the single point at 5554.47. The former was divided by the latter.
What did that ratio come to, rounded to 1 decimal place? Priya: 1.0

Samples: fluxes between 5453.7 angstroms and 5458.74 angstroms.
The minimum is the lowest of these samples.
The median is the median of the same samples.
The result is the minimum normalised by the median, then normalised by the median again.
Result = 0.147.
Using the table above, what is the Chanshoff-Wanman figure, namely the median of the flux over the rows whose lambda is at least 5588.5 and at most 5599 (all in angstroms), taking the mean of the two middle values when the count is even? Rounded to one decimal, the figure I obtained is 5.3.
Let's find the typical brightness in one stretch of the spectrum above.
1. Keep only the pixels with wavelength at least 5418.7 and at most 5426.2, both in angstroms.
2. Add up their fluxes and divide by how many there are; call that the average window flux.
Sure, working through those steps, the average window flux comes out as 6.38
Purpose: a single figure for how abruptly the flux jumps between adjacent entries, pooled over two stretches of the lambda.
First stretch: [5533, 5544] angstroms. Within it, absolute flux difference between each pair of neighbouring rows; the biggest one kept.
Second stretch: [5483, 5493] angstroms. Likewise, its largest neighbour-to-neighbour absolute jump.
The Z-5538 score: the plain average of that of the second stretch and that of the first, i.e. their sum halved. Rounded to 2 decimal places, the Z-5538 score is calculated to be 2.71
